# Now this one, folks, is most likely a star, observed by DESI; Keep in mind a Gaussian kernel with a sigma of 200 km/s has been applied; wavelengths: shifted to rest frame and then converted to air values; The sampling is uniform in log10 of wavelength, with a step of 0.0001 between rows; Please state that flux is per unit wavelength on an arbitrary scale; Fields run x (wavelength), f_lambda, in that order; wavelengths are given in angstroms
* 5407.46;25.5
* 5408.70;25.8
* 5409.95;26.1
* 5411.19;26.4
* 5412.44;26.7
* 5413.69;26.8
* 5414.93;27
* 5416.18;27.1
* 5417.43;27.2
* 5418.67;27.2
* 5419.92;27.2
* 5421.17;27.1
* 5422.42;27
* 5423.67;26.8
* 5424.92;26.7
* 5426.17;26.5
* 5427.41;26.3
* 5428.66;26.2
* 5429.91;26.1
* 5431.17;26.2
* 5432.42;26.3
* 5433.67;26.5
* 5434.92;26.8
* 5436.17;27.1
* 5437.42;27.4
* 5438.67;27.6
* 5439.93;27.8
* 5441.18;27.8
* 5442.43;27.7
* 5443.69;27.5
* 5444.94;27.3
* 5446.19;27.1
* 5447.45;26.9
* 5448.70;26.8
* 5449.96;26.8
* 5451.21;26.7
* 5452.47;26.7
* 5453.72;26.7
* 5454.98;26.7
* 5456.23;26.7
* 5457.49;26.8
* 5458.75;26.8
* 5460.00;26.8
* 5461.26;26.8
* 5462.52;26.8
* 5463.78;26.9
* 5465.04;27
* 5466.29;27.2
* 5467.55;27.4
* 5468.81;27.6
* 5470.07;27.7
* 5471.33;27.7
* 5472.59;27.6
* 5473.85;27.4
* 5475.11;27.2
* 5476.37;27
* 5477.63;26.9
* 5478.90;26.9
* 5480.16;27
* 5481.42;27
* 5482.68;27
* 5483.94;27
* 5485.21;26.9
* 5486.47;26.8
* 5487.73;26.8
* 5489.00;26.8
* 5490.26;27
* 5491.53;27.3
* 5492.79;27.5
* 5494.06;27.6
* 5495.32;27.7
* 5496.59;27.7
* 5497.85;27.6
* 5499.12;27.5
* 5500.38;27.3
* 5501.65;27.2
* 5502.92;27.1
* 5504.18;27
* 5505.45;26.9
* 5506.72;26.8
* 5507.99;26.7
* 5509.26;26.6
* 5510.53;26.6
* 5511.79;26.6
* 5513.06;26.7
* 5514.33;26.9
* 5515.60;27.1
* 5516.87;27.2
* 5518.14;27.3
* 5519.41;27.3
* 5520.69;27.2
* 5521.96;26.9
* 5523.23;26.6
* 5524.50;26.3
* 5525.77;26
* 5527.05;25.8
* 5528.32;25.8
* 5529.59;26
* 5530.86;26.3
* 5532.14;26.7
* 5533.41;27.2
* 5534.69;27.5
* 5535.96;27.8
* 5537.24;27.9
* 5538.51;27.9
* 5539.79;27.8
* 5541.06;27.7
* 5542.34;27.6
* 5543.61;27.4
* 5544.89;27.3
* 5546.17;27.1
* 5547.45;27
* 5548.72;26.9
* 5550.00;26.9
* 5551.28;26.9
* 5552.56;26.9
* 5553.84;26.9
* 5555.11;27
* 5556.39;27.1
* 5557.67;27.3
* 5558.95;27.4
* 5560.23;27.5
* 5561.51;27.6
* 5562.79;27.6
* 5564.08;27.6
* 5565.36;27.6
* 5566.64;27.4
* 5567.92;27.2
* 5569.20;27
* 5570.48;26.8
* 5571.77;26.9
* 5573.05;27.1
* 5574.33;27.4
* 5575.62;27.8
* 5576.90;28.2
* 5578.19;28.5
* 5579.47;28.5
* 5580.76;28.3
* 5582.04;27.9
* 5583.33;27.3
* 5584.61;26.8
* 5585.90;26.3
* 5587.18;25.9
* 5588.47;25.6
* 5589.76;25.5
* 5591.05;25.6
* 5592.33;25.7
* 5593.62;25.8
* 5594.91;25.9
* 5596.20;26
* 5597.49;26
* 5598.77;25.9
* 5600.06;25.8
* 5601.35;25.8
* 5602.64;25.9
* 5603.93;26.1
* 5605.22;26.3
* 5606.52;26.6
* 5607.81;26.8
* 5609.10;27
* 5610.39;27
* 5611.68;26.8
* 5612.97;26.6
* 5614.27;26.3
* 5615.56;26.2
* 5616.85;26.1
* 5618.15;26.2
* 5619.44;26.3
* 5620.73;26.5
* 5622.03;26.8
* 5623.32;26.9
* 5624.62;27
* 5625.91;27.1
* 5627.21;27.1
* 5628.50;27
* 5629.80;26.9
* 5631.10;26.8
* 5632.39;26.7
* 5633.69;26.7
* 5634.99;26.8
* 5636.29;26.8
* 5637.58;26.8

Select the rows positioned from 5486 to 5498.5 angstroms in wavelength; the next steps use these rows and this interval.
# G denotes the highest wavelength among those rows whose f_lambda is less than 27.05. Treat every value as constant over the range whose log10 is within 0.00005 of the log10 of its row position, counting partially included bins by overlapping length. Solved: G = 5490.26 angstroms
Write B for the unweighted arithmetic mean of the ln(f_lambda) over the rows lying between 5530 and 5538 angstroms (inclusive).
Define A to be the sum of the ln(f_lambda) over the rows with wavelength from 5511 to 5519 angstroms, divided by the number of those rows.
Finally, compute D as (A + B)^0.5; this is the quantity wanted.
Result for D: 2.569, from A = 3.29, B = 3.30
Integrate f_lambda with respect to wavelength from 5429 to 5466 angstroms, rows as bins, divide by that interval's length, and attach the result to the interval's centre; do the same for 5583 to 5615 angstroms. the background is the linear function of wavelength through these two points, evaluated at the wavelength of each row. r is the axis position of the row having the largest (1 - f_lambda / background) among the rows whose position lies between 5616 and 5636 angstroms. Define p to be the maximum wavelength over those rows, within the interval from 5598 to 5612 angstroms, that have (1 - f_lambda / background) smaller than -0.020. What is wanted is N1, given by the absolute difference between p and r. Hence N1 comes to 5.2 angstroms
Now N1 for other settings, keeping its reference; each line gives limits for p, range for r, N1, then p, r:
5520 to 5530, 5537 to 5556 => 28.0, 5520.69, 5548.72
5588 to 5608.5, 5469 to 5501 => 121.3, 5607.81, 5486.47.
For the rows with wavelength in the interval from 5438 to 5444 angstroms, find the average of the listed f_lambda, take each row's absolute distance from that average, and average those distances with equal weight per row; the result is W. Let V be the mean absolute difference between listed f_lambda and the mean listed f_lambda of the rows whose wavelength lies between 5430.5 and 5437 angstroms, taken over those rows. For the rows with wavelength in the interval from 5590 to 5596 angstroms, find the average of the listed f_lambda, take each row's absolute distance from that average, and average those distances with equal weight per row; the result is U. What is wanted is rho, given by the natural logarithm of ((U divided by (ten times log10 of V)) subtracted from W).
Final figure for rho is -2.10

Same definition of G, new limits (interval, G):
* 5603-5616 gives 5615.56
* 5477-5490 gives 5489.00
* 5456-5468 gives 5465.04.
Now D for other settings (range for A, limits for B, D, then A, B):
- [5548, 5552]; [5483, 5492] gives 2.566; 3.29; 3.29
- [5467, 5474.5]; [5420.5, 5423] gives 2.572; 3.32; 3.30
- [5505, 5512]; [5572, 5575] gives 2.567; 3.28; 3.31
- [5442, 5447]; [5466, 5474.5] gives 2.574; 3.31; 3.31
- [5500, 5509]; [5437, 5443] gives 2.572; 3.30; 3.32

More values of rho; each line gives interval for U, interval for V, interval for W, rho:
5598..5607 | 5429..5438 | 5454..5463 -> -2.29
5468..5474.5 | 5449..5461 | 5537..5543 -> -2.21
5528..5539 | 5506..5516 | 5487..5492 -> -1.35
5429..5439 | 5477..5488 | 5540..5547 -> -1.49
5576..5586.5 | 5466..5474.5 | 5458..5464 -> -2.14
